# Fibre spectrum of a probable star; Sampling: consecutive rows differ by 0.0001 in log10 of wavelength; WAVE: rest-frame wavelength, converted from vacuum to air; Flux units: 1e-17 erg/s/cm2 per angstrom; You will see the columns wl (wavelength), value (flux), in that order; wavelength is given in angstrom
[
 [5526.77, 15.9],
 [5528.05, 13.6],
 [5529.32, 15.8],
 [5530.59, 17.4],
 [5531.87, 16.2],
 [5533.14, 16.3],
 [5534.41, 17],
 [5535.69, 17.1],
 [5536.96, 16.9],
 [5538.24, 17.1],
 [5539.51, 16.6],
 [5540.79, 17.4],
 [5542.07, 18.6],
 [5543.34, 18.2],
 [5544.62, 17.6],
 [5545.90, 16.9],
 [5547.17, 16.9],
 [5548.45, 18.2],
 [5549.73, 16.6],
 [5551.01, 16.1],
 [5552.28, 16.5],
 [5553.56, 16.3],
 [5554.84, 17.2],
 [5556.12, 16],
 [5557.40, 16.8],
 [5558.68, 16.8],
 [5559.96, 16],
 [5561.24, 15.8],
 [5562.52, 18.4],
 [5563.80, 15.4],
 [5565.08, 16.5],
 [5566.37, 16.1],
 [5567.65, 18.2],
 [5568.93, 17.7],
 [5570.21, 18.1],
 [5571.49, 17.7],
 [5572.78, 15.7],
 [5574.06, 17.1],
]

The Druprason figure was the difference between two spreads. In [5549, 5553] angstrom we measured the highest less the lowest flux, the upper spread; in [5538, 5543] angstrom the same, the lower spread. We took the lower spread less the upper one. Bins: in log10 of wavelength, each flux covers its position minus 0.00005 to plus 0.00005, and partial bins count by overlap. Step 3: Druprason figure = 1.5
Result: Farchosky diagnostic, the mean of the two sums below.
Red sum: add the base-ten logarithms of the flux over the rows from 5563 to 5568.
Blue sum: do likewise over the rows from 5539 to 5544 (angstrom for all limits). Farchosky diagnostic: 4.93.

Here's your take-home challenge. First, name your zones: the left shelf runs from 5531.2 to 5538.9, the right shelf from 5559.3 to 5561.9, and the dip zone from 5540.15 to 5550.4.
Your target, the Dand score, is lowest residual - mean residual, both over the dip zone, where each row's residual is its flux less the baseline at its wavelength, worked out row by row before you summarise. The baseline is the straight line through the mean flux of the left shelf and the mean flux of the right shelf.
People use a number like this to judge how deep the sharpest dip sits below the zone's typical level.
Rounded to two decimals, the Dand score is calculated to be -0.80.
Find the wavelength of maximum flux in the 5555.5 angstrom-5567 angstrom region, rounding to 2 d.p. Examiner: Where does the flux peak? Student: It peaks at 5562.52 angstrom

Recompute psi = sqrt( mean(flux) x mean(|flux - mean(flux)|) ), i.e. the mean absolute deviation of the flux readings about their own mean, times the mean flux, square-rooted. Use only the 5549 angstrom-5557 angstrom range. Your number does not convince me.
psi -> 2.3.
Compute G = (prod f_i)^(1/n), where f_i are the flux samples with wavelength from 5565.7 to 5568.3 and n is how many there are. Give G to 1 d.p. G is 17.1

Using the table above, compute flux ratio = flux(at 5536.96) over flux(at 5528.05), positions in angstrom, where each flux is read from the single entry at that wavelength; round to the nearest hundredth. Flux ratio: 1.24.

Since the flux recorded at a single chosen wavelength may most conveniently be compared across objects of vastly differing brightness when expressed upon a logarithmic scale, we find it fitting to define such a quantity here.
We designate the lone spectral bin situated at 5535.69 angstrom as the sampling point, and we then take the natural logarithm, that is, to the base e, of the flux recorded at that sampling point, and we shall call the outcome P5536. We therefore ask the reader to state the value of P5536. 2.84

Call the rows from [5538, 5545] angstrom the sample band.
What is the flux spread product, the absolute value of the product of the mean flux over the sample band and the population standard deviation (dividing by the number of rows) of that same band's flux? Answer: 12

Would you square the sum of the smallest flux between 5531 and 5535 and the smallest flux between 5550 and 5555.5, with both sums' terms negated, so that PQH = 1043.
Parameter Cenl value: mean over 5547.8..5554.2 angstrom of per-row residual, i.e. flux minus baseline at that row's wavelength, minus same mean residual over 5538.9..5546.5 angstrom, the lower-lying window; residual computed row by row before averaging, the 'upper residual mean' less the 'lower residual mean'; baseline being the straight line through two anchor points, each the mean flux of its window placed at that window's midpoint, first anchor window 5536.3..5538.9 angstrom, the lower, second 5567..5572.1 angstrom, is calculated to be -1.1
